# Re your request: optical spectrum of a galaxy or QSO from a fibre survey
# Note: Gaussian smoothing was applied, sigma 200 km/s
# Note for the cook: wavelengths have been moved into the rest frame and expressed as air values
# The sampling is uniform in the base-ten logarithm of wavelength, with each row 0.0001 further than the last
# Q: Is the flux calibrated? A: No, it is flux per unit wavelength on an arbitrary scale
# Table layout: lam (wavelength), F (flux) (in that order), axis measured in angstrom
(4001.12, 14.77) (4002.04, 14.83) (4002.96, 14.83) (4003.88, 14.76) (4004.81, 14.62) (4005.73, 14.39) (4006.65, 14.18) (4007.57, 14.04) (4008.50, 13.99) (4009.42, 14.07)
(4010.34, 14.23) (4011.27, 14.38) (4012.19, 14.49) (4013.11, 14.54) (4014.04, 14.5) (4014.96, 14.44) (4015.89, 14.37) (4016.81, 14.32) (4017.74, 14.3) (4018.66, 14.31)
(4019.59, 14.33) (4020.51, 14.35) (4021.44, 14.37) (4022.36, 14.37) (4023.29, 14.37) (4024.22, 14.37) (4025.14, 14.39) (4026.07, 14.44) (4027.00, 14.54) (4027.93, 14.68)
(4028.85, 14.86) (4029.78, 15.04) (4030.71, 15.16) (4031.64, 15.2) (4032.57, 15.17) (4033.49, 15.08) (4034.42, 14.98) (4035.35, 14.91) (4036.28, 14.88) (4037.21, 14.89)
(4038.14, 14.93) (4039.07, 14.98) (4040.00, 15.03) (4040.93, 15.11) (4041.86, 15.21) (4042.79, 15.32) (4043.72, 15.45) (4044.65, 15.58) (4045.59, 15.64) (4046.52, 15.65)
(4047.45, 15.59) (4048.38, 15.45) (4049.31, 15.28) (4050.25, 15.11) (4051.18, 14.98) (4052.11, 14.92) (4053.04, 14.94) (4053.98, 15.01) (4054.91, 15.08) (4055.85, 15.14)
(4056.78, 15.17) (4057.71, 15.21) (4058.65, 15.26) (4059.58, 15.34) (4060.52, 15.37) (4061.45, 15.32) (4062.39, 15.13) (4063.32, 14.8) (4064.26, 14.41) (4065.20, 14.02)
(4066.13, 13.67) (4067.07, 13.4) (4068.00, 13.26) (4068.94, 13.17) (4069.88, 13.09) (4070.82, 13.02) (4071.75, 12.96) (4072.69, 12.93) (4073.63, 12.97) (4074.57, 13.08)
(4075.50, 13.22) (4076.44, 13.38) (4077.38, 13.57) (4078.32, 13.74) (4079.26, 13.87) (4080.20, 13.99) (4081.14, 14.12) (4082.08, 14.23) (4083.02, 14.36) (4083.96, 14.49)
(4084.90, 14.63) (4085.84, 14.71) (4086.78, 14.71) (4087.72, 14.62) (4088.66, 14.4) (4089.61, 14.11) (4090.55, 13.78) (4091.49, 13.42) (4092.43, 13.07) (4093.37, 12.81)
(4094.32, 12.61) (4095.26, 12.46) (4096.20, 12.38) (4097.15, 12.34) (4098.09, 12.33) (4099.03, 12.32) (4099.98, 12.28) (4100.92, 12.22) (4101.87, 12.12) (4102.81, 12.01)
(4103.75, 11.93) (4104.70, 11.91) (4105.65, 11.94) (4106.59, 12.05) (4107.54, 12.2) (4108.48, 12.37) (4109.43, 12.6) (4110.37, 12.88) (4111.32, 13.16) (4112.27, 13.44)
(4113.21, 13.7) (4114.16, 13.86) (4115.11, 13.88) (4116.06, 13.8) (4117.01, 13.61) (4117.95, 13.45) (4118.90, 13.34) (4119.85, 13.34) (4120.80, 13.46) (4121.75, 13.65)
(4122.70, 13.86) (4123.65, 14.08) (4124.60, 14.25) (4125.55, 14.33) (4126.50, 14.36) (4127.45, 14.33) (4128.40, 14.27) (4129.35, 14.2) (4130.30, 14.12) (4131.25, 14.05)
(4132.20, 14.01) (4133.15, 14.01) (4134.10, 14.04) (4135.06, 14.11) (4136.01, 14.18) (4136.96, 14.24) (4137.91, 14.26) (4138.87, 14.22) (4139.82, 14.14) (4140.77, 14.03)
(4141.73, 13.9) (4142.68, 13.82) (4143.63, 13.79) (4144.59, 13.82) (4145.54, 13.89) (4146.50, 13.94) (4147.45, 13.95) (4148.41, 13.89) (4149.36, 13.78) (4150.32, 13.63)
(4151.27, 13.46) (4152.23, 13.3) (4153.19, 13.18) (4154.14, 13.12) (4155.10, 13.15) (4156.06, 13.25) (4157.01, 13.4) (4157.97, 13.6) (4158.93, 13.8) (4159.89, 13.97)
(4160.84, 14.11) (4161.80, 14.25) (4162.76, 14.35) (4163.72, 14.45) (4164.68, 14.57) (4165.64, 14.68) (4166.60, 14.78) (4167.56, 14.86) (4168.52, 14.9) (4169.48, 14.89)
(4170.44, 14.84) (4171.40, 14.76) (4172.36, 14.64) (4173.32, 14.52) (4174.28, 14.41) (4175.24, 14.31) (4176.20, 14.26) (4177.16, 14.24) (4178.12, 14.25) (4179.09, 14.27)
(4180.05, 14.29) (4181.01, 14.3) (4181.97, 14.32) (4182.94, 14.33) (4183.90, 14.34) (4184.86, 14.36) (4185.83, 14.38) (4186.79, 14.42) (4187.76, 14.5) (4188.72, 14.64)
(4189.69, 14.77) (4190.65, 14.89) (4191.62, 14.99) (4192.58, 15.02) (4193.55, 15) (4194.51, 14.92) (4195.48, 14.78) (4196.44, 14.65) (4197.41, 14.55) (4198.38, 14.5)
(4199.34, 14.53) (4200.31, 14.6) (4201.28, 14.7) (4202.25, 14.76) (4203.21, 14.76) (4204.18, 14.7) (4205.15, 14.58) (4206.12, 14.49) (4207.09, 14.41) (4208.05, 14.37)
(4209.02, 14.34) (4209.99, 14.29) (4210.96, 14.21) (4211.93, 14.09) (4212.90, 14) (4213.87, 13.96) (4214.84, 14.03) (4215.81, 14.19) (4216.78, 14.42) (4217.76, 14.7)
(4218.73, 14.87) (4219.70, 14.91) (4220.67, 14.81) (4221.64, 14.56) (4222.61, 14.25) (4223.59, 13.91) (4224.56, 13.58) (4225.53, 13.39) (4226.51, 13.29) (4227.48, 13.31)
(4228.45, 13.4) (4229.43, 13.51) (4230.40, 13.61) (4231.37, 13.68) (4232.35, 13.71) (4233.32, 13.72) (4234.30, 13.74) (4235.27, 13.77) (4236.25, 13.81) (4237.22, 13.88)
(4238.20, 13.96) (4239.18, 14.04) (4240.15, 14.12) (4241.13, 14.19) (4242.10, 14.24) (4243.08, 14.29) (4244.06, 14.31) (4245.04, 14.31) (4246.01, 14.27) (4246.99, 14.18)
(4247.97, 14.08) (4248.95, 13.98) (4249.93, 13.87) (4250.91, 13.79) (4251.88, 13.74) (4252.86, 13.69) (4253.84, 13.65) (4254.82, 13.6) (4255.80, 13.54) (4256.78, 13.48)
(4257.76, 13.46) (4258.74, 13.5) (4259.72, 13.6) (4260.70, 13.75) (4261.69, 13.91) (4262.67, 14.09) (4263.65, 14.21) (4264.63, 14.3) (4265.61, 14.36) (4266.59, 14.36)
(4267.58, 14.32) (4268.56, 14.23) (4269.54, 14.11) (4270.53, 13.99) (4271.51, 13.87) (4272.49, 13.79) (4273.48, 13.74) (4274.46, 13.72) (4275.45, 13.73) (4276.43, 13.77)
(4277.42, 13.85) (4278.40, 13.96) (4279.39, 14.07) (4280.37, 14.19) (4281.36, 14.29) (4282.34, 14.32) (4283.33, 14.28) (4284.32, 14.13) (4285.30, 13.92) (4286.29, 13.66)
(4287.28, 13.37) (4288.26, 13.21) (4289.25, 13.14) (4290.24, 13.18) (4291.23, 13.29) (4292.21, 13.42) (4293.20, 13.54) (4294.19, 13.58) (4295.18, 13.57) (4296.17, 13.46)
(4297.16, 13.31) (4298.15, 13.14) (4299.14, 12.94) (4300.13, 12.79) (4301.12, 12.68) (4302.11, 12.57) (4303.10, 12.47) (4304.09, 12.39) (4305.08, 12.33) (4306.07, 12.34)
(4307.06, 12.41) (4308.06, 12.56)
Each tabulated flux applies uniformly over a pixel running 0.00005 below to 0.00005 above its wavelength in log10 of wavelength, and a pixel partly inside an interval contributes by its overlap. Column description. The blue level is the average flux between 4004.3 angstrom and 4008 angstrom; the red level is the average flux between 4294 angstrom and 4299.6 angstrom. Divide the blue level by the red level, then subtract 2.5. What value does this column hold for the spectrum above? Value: -1.43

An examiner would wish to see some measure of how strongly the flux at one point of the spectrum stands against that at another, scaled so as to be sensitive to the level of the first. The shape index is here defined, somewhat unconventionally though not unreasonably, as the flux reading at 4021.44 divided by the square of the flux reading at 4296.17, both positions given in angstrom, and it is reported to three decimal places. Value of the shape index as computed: 0.079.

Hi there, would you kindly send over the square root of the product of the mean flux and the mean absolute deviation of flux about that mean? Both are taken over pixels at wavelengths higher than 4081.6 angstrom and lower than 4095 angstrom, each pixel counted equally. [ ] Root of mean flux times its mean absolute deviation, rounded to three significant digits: 2.93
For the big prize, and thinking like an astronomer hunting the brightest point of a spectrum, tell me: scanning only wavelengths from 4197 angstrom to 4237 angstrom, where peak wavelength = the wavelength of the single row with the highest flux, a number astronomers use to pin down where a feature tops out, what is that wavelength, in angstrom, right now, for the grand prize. 4219.70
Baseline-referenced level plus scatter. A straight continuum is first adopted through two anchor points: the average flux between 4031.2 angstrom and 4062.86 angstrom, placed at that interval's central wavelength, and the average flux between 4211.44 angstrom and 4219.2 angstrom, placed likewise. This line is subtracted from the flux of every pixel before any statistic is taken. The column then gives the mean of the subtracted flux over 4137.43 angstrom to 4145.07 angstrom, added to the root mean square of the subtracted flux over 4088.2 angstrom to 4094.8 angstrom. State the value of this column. 0.93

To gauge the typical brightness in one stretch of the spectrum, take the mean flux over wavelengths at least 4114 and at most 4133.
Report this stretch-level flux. 13.9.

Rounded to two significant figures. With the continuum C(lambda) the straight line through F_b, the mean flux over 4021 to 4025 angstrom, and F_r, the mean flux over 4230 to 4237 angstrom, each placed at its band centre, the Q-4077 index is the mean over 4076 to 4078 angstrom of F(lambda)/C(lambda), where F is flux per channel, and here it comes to 0.95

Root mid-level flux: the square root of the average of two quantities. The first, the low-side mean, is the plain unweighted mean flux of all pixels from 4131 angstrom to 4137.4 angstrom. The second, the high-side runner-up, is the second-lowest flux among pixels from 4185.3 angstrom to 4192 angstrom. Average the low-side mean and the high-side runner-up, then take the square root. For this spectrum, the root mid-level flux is 3.78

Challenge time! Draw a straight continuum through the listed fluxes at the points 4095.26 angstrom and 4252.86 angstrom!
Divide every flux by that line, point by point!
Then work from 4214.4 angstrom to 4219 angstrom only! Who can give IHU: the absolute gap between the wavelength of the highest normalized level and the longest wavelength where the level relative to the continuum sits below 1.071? 2.9 angstrom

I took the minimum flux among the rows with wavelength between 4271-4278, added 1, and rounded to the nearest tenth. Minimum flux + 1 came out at 14.7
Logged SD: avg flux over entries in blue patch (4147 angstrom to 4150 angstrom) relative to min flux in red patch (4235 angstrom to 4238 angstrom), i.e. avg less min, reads 0.1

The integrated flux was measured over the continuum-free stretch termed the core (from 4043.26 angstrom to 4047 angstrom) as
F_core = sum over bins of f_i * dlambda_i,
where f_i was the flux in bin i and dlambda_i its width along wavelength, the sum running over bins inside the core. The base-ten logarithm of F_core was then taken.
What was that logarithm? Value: 1.76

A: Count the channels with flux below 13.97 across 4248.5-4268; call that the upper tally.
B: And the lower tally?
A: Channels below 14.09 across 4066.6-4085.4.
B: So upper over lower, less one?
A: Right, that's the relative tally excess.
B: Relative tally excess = -0.13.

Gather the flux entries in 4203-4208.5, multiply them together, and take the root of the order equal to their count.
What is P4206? 14.6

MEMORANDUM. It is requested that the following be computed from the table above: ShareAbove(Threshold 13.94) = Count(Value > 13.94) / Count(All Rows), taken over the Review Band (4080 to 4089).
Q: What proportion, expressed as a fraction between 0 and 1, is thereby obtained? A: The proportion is 1.0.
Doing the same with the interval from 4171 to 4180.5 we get 1.0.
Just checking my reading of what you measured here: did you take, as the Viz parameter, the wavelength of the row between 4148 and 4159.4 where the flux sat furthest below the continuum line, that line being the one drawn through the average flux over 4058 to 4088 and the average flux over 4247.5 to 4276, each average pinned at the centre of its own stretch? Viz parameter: 4154.14 angstrom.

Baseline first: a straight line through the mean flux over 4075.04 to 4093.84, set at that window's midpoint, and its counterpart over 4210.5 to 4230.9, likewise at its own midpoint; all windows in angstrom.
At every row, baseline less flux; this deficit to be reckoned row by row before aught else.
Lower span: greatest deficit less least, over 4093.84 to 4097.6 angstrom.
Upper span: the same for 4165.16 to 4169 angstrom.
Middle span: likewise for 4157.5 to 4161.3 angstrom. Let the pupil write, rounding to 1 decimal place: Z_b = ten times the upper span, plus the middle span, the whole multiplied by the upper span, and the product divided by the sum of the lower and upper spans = 1.2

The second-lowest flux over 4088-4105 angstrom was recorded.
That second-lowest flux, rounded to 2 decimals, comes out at 11.93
